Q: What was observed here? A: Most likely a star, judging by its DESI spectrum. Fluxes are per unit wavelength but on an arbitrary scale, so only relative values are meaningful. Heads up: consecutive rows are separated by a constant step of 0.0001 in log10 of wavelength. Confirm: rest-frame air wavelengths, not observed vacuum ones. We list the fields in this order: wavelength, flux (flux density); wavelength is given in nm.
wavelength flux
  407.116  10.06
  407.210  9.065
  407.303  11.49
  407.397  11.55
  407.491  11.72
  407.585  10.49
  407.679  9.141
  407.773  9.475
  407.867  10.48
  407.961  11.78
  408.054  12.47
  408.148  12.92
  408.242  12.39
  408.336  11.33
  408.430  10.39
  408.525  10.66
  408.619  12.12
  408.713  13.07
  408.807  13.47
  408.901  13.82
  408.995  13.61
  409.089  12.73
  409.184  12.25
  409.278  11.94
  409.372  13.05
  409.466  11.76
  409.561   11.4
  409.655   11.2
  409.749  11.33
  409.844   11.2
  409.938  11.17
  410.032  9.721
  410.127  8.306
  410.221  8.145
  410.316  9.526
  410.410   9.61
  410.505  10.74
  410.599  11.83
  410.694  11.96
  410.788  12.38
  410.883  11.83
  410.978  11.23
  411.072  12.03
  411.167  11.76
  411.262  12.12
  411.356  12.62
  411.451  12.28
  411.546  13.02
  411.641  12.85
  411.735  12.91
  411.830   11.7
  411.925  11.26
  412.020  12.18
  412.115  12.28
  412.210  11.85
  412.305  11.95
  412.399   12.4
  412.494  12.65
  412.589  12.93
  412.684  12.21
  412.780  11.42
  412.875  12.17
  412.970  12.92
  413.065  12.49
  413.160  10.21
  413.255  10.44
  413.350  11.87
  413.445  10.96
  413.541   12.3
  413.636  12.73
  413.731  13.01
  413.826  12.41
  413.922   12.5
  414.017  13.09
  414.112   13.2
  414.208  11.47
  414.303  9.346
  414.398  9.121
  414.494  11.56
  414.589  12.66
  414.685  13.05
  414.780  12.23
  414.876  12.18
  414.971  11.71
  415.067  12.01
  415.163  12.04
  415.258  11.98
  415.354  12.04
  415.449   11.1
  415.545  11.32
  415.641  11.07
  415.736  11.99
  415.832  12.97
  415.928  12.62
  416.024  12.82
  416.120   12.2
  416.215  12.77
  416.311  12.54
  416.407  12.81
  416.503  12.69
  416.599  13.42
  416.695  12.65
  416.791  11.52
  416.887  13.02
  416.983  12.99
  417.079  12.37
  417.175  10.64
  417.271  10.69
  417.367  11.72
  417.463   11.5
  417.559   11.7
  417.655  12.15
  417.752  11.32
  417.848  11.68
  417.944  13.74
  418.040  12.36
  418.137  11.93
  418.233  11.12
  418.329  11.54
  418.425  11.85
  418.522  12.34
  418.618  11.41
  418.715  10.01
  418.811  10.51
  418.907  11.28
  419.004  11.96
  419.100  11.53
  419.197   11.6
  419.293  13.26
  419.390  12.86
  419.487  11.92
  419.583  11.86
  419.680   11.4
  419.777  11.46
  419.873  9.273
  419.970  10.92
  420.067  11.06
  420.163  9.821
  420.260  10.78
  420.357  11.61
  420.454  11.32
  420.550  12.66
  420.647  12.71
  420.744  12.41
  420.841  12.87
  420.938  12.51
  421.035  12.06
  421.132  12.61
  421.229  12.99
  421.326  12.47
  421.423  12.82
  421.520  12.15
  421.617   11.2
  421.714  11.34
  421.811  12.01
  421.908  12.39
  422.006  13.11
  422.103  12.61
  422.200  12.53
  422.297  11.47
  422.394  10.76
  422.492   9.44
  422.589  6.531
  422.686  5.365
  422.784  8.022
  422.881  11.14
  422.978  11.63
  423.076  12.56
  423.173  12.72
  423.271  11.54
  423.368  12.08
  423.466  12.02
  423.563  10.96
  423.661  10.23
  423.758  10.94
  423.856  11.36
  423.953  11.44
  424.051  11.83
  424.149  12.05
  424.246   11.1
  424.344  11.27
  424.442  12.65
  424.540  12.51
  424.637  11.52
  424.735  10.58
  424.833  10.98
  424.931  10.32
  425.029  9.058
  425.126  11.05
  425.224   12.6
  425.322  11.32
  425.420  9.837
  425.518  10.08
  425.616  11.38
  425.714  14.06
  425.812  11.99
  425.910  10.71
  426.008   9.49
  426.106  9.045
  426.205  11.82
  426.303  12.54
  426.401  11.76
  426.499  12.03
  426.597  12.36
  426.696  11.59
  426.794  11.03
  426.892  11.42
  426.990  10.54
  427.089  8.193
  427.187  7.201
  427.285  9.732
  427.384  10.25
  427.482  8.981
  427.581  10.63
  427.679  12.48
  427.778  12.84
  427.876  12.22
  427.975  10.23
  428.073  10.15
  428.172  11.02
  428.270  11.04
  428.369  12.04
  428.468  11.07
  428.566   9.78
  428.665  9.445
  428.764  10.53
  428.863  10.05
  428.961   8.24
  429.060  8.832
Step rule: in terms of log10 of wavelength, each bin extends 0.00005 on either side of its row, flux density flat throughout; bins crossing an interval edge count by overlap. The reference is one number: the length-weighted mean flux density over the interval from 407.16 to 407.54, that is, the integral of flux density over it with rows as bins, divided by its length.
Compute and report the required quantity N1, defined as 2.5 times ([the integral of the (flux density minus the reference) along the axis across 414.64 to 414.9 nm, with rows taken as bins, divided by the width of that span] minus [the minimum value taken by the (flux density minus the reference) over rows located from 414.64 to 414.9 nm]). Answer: 0.8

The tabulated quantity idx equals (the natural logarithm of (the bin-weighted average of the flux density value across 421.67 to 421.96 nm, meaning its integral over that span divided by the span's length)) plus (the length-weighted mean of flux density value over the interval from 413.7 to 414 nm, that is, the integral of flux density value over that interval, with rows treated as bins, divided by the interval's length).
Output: 15.1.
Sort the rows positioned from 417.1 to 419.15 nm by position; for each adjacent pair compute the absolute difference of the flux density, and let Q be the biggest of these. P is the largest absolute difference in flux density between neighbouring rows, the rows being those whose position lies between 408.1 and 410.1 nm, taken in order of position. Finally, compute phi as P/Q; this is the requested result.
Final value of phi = 0.71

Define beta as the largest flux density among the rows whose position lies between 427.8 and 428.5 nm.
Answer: 12.22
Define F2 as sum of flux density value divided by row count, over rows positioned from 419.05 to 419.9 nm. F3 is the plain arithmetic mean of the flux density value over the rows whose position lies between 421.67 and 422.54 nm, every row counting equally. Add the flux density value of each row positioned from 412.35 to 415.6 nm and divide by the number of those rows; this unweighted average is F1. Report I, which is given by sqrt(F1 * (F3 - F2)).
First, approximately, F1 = 11.9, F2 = 11.7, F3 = 11.7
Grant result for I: 0.8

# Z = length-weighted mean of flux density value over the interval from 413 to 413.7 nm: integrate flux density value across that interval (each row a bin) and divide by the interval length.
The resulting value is 11.6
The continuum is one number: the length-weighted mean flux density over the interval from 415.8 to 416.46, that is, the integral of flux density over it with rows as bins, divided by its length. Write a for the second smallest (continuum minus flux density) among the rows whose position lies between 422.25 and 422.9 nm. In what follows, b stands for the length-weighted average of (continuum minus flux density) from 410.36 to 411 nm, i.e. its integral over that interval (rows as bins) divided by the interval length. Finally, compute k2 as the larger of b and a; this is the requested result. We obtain 1.5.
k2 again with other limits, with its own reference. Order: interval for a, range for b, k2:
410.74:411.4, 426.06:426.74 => 1.1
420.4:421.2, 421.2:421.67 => 0.4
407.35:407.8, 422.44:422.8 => 5.4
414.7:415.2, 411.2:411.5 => 0.5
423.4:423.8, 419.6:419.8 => 1.7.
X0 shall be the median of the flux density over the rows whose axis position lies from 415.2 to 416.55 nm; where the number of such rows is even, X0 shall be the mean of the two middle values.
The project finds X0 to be 12.4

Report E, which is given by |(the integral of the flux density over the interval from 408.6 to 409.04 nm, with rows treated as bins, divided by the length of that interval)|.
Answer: 13.3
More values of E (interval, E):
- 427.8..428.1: 11.1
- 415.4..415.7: 11.2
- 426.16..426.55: 12.1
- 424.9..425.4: 10.8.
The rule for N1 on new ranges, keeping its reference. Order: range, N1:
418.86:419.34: 1.6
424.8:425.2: 3.5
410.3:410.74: 3.2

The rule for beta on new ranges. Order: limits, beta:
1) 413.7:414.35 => 13.2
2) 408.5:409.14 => 13.82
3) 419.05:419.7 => 13.26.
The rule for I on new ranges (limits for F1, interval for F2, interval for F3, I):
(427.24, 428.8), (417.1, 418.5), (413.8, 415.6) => 1.2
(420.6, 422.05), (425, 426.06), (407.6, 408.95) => 2.8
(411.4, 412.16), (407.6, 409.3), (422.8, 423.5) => 0.9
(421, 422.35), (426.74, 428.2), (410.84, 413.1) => 4.6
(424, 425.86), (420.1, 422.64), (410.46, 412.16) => 1.9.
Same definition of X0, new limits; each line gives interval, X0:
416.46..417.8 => 11.9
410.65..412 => 12.1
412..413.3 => 12.2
